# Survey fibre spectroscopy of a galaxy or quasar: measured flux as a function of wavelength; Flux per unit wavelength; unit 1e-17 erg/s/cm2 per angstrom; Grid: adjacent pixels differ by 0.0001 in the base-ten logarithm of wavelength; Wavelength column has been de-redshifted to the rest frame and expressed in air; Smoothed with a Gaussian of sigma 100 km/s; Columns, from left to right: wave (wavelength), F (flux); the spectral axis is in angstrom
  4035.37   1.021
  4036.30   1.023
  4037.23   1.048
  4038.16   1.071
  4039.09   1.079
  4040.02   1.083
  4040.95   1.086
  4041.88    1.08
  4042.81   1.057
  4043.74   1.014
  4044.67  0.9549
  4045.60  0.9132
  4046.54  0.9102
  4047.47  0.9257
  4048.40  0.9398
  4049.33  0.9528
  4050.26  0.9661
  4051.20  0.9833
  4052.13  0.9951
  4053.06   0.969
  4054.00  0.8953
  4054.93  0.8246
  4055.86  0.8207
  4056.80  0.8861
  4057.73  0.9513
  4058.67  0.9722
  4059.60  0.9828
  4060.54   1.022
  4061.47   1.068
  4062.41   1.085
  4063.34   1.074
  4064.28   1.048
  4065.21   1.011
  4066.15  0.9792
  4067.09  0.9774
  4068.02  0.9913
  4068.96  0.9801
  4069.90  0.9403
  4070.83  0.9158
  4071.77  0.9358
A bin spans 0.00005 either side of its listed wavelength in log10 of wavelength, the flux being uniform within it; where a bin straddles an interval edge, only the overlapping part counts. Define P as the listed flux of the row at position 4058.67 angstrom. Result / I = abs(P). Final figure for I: 0.97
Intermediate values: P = 0.9722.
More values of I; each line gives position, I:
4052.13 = 1.00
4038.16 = 1.07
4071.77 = 0.94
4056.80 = 0.89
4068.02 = 0.99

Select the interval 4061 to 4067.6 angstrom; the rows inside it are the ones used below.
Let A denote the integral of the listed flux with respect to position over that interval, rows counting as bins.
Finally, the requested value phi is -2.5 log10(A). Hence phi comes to -2.09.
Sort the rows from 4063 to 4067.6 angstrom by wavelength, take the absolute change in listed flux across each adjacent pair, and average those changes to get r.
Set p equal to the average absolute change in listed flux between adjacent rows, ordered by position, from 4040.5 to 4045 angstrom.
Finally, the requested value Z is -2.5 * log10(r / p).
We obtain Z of 0.3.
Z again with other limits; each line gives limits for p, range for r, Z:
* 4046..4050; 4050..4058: -1.2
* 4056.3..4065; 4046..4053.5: 0.7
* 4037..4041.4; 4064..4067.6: -1.0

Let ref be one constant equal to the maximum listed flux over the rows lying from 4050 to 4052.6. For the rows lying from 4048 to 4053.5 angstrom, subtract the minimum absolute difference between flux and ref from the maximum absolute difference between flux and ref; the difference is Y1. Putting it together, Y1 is 0.055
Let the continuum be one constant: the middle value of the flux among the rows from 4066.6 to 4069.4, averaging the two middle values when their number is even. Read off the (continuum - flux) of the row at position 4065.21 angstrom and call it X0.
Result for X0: -0.03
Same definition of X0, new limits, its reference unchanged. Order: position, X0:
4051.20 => 0.00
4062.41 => -0.10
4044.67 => 0.03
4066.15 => 0.00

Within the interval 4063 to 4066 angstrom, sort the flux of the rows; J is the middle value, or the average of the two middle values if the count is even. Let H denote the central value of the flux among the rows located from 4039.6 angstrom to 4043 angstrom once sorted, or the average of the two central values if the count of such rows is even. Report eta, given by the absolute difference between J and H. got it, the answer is 0.03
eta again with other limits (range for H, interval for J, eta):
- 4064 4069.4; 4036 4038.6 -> 0.06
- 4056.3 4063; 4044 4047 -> 0.07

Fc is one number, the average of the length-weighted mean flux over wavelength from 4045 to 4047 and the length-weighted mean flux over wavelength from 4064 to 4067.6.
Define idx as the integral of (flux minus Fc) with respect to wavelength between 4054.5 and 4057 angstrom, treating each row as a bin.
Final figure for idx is -0.3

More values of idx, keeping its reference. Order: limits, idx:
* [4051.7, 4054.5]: 0.0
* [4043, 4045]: 0.1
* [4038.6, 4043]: 0.5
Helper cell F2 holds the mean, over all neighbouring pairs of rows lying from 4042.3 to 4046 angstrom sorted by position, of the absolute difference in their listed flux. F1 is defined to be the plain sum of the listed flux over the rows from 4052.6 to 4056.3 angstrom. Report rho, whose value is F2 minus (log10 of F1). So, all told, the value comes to -0.50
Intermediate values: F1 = 3.5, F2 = 0.048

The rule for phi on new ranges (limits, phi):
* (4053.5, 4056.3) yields -0.94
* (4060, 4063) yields -1.25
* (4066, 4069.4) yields -1.31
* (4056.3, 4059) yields -1.00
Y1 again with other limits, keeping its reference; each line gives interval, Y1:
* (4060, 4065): 0.063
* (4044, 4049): 0.045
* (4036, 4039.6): 0.056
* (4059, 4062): 0.061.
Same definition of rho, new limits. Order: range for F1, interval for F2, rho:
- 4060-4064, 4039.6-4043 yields -0.62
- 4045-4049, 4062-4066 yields -0.54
